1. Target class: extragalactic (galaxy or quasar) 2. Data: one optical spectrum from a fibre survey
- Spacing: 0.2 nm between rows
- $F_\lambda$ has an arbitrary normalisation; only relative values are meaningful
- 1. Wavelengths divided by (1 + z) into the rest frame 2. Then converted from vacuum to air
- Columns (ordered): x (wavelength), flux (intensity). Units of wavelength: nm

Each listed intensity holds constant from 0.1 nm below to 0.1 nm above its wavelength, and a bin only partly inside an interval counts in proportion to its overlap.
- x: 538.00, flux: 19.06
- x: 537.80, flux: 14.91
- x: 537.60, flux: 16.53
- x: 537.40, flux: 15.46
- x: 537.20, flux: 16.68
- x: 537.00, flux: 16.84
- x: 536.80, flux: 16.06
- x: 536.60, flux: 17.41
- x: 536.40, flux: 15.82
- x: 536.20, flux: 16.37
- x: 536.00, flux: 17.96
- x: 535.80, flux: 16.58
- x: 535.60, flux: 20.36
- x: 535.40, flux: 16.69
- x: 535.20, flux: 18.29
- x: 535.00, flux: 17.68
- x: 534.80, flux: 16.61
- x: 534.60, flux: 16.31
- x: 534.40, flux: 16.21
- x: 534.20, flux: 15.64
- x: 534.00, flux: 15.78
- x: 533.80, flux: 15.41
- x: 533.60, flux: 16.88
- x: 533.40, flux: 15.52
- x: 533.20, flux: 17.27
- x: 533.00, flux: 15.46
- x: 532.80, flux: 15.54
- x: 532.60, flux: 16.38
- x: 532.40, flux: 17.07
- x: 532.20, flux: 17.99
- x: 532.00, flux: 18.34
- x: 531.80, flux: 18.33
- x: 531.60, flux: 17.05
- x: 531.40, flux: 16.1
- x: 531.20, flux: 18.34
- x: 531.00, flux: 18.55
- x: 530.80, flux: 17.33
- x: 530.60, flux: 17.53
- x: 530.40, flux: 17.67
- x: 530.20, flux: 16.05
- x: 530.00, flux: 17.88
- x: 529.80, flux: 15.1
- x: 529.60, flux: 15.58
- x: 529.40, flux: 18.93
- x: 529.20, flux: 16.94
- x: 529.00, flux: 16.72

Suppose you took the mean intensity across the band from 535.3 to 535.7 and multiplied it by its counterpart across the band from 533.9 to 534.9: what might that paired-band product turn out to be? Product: 298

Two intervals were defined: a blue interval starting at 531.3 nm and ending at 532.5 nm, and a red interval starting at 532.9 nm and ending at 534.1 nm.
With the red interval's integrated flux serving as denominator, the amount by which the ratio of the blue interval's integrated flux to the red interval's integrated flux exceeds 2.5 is -1.41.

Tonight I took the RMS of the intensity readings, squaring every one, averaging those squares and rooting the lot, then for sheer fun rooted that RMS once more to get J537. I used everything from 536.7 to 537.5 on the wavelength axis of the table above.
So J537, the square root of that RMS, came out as 4.03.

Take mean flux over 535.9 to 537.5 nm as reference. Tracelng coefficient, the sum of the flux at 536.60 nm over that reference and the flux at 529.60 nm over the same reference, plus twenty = 22.0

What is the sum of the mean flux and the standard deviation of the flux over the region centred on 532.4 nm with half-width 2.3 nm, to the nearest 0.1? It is 17.9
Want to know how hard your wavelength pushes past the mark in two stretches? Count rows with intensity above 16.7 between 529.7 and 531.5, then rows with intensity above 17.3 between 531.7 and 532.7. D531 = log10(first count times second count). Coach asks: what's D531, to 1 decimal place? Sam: 1.3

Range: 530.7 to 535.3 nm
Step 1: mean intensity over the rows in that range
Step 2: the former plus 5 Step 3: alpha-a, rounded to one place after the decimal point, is 21.9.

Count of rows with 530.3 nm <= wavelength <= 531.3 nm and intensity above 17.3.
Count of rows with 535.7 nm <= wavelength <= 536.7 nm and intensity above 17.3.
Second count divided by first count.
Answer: 0.40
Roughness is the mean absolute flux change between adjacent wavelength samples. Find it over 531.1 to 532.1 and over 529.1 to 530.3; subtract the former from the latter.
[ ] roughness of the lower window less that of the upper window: 1.0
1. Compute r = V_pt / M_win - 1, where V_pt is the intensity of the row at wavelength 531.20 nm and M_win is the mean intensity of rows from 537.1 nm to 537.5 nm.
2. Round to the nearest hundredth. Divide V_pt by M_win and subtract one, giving 0.14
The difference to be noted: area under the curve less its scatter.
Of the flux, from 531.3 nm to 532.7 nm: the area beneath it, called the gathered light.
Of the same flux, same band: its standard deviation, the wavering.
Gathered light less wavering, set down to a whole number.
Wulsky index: 23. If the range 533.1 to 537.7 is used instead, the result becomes 76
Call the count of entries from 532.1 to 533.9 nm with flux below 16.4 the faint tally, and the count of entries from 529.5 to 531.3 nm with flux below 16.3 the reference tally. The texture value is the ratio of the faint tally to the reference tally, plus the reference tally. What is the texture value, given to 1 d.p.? 4.7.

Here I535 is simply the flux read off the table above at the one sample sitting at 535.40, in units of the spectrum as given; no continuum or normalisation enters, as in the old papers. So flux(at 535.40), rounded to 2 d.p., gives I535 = 16.69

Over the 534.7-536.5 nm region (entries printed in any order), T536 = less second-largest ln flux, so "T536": -2.91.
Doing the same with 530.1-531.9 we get -2.91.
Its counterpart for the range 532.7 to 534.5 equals -2.83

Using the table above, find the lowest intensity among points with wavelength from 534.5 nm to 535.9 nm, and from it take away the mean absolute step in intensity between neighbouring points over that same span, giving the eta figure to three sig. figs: 14.5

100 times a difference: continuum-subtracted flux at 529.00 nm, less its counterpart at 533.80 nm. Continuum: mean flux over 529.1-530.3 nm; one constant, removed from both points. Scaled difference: 131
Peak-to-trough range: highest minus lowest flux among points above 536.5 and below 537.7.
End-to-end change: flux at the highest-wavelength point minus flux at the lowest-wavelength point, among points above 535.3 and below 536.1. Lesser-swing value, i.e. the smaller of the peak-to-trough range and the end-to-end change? 1.3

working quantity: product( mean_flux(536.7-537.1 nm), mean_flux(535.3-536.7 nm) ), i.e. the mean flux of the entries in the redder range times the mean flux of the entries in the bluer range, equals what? 285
